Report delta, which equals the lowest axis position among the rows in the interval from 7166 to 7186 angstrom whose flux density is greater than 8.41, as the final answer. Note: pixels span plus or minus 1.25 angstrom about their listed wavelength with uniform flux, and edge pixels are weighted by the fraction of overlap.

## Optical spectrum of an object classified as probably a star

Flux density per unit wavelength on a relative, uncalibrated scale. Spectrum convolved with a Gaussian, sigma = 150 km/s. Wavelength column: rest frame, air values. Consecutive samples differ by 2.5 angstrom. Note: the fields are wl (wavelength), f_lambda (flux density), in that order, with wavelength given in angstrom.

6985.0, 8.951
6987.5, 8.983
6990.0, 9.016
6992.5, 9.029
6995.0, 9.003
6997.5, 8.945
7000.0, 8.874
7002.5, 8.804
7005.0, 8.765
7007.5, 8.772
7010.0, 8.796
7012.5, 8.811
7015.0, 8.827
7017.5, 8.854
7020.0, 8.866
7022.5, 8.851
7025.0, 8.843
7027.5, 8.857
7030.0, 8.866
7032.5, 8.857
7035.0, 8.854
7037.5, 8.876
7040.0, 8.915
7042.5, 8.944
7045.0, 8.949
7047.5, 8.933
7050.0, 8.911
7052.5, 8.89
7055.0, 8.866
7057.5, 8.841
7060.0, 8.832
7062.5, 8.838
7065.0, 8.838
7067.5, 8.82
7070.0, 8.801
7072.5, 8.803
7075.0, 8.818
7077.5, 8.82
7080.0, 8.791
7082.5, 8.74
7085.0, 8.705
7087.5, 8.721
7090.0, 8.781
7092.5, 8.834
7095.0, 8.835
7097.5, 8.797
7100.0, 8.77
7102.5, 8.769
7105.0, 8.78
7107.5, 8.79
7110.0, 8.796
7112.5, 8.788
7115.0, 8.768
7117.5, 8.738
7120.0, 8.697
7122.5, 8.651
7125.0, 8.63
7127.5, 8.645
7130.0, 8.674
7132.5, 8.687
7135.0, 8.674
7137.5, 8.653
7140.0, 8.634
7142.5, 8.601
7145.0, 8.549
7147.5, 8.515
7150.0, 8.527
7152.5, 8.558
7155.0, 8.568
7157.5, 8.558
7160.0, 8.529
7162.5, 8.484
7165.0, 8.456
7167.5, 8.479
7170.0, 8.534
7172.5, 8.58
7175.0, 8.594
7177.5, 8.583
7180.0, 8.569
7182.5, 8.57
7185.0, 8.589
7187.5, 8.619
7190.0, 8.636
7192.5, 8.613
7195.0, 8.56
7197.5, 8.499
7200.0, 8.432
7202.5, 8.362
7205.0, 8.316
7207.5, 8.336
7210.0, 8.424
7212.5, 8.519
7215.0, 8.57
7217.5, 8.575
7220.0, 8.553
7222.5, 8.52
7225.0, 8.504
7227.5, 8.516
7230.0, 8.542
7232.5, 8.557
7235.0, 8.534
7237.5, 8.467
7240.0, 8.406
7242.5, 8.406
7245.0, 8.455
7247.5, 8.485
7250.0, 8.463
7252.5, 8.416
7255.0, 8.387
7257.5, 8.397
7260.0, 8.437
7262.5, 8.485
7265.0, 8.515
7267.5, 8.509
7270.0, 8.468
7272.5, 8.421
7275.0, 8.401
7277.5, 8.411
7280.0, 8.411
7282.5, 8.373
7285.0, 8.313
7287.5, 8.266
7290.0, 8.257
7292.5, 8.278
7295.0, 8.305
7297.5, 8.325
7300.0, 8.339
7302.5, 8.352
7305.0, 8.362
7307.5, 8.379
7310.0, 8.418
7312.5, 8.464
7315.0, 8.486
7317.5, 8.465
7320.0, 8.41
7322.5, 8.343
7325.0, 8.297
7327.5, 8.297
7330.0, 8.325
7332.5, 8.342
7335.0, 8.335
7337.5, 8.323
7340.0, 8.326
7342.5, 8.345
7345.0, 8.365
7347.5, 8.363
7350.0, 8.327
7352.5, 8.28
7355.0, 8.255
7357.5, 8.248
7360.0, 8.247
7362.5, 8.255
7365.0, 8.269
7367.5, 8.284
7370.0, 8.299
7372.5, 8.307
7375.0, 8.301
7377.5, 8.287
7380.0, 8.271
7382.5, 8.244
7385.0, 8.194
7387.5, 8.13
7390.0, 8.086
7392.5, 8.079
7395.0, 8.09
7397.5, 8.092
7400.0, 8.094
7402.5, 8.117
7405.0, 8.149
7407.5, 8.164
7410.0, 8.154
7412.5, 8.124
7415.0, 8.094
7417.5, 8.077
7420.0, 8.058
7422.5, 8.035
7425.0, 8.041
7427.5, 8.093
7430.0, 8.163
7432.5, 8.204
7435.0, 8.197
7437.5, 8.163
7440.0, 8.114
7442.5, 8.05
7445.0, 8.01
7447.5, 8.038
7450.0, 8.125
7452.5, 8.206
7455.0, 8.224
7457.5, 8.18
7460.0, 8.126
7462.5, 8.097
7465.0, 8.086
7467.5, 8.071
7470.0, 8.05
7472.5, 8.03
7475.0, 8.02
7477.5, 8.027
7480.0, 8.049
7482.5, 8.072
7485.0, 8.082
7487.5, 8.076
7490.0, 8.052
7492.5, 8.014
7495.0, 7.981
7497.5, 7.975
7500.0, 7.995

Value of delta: 7167.5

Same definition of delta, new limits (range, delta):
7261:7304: 7262.5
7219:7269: 7220.0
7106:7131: 7107.5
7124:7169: 7125.0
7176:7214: 7177.5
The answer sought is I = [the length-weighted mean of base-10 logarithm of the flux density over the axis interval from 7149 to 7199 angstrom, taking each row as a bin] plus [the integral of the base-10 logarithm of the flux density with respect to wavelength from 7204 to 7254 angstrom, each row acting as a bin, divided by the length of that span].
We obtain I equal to 1.861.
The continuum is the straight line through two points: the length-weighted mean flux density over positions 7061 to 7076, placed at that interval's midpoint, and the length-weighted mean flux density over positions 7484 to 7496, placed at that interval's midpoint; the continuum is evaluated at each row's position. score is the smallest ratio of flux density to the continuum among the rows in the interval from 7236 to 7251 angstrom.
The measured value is 0.99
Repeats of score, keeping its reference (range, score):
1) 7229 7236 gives 1.00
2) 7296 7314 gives 0.99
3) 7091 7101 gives 1.00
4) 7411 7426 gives 0.98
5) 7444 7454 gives 0.99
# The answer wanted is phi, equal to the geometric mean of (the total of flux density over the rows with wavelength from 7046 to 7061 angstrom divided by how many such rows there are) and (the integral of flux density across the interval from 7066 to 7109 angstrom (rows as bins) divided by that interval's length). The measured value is 8.83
